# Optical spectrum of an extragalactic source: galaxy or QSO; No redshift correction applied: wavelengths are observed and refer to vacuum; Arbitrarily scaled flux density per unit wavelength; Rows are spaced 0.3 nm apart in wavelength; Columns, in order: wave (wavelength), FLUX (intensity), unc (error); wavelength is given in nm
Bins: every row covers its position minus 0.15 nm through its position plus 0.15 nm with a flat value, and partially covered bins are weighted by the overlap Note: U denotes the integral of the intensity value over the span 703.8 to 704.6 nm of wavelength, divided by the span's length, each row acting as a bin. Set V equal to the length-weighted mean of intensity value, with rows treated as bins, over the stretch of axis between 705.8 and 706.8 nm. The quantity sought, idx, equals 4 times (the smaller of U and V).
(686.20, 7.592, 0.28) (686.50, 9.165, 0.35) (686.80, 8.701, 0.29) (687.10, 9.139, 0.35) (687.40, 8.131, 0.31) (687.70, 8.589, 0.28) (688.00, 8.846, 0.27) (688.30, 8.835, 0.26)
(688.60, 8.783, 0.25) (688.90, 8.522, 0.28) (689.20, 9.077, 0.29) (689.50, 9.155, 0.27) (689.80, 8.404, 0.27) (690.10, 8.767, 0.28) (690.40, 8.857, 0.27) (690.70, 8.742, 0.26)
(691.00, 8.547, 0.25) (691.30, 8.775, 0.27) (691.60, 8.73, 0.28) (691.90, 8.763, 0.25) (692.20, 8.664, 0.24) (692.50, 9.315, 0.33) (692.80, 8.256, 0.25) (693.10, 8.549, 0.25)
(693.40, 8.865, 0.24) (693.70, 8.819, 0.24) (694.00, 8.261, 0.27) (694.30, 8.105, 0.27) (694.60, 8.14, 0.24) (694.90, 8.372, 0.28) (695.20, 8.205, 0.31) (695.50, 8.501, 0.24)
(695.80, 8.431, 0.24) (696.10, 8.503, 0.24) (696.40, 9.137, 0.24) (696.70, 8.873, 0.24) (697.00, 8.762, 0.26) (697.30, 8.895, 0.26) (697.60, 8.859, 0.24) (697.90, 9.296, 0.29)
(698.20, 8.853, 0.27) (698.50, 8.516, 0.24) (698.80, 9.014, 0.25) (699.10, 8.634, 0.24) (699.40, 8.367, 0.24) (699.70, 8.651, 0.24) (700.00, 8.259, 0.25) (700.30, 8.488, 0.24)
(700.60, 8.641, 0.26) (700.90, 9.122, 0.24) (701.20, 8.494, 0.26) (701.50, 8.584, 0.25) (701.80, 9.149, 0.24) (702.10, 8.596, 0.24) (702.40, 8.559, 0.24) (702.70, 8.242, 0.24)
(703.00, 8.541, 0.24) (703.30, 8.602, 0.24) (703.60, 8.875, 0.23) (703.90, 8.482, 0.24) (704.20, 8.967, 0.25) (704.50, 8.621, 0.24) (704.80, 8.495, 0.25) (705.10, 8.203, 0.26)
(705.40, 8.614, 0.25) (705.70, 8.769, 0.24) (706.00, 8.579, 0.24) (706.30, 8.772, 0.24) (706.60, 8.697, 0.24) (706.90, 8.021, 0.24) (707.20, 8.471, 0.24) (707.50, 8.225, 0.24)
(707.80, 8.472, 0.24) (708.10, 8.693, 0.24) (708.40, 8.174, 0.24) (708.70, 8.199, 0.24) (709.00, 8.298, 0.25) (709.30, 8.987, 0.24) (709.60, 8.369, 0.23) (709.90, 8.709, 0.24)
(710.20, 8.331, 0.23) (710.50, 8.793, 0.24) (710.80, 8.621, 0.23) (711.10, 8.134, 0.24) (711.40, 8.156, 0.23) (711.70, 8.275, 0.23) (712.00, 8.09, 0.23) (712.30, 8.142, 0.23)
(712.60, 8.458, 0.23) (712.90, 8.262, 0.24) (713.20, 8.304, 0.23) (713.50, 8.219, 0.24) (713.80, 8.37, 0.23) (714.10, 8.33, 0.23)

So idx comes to 34.6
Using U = 8.71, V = 8.65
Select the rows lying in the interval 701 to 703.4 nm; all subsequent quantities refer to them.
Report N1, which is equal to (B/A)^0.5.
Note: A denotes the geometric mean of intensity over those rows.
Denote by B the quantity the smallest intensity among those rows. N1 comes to 0.979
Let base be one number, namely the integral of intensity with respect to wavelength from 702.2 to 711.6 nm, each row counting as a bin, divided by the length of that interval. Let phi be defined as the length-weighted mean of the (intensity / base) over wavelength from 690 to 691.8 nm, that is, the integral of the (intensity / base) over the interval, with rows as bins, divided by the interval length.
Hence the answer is 1.03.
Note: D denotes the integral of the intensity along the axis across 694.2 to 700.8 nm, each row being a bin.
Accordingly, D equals 57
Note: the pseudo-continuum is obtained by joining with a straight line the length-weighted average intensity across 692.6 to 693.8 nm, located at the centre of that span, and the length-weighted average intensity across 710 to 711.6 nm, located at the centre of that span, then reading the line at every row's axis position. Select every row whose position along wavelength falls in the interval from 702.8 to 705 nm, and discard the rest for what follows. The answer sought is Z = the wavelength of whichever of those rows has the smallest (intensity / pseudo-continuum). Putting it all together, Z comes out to 703.90 nm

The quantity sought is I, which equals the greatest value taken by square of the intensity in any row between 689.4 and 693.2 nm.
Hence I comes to 86.8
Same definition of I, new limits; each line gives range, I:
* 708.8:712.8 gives 80.8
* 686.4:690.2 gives 84.0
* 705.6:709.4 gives 80.8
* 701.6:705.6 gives 83.7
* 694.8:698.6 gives 86.4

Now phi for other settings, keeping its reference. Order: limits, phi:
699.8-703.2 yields 1.01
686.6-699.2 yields 1.02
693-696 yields 0.99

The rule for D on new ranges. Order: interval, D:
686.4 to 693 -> 58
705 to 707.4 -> 20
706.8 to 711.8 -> 42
